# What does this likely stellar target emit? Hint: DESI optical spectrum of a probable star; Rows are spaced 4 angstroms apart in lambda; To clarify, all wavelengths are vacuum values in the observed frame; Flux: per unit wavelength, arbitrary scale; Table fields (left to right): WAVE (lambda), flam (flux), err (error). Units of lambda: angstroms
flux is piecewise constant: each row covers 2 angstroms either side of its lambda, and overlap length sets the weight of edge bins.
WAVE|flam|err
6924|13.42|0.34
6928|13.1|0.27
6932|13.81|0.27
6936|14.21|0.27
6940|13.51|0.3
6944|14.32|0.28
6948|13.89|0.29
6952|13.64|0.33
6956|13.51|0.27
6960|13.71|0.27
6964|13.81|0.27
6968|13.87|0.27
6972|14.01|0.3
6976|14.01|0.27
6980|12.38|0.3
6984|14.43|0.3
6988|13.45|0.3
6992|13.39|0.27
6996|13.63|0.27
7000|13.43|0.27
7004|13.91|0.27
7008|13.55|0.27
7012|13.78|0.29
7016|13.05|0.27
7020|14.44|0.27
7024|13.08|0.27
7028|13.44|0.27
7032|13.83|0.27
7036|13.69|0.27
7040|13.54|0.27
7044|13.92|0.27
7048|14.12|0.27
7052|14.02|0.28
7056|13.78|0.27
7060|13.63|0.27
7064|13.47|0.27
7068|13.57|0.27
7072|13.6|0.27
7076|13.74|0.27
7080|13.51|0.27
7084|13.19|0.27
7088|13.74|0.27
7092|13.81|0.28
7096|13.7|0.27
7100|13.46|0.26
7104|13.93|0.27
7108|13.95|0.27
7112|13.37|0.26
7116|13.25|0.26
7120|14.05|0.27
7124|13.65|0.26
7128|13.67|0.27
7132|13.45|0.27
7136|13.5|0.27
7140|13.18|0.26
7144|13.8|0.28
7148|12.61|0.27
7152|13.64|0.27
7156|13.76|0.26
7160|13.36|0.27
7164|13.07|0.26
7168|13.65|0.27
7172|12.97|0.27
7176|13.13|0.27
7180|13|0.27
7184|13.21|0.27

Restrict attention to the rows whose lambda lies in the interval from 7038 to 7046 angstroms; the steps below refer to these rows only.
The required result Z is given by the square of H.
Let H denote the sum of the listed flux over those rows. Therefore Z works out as 754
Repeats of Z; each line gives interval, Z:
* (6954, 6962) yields 741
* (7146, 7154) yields 689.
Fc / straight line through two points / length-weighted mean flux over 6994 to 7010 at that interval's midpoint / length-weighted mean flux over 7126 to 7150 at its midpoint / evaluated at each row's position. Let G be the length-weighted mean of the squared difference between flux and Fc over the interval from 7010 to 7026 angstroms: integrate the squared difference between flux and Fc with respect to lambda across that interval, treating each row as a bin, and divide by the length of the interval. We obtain 0.33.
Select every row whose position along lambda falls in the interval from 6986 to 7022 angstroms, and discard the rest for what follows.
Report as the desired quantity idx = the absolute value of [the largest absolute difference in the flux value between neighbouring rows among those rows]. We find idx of 1.4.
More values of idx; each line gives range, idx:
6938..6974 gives 0.8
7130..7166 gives 1.2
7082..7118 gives 0.6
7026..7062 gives 0.4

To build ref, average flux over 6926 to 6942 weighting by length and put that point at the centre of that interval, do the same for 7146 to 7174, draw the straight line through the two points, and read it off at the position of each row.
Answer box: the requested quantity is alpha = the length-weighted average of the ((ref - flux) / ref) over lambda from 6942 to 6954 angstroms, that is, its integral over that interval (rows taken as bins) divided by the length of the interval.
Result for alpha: -0.023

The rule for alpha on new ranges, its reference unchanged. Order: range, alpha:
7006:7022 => -0.013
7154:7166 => -0.008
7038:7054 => -0.031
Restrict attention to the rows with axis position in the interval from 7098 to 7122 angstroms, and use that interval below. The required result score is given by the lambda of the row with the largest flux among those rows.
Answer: 7120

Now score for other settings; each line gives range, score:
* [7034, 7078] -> 7048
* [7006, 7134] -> 7020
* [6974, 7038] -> 7020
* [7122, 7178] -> 7144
